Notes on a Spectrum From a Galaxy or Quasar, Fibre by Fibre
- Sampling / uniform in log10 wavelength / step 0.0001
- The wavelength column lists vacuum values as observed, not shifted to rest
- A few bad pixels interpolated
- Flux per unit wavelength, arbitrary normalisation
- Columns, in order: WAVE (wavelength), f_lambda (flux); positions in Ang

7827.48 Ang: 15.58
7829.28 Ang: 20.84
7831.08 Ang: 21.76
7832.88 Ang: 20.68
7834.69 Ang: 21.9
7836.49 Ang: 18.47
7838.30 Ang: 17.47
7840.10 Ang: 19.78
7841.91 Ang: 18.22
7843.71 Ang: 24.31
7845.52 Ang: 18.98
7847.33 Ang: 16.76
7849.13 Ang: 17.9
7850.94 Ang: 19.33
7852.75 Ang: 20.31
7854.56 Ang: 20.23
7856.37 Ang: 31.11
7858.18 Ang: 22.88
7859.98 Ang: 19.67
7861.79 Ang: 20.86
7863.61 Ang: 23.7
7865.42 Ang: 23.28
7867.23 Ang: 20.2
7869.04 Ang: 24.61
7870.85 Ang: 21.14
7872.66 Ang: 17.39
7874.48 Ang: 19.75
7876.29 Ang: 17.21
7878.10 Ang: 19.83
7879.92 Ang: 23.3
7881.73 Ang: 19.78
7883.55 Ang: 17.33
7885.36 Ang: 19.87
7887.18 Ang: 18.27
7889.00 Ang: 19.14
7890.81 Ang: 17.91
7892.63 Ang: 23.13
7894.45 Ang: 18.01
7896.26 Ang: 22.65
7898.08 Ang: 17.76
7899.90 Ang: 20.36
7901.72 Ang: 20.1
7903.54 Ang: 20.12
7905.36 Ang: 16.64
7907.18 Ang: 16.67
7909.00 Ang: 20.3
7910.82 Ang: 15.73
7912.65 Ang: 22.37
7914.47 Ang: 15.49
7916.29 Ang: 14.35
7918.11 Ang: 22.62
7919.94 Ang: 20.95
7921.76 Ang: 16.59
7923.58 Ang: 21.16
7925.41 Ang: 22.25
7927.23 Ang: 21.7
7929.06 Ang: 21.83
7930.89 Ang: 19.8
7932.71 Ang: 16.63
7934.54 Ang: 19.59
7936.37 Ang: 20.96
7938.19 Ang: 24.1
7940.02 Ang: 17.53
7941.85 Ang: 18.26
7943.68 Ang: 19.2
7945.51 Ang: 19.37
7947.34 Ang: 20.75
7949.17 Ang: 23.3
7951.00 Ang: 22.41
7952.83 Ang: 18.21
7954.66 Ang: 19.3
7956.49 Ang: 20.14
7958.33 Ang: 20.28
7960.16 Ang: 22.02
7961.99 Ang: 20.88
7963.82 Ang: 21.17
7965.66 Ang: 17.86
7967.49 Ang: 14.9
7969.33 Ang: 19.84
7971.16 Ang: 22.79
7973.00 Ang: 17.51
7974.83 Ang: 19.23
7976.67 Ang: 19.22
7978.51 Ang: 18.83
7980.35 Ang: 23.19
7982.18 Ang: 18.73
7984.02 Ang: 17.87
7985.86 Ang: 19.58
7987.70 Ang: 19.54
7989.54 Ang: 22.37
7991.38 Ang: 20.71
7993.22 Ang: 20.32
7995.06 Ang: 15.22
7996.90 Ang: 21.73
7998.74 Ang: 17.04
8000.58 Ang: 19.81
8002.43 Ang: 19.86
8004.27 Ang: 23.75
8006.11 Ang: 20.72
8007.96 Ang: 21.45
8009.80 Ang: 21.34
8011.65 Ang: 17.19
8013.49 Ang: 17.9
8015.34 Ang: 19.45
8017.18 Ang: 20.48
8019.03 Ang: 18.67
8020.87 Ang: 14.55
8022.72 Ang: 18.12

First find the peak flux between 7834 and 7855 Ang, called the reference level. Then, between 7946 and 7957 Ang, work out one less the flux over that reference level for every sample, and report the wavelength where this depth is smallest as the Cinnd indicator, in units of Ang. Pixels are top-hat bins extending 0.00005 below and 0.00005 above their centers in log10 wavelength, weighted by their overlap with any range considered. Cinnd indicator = 7949.17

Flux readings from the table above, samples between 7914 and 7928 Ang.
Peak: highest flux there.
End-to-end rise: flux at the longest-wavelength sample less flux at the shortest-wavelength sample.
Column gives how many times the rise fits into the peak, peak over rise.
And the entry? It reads 4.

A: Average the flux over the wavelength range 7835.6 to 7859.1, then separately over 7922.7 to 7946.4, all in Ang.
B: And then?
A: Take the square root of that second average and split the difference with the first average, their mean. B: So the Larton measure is 12.5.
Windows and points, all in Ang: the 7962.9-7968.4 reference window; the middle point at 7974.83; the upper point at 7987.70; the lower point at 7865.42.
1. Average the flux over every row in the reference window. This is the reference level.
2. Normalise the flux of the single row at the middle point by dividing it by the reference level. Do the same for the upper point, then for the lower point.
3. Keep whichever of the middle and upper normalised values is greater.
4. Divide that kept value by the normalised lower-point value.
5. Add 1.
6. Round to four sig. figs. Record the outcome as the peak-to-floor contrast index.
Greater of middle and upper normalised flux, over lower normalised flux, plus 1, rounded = 1.839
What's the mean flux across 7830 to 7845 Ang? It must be 20.3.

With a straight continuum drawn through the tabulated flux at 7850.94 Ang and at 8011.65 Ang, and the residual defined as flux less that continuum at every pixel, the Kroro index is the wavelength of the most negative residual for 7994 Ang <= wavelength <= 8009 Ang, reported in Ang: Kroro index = 7995.06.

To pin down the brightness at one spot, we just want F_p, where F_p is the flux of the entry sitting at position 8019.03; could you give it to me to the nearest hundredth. 18.67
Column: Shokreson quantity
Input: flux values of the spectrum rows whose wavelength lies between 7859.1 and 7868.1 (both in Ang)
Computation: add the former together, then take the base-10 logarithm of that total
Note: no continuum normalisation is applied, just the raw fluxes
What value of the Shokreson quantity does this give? 2.03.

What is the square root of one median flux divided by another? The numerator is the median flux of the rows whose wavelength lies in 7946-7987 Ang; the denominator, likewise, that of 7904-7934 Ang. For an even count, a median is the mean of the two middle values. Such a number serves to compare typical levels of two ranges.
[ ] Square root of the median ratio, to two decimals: 0.99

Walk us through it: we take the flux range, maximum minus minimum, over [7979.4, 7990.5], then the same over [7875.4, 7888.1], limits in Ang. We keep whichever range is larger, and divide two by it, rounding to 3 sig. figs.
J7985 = 0.328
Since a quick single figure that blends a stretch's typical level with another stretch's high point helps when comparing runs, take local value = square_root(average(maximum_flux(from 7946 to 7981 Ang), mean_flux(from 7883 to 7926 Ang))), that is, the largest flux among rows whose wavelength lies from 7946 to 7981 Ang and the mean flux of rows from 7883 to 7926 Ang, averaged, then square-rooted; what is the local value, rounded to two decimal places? 4.61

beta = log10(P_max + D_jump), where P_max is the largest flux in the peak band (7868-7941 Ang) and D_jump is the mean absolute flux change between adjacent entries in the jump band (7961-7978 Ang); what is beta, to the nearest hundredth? 1.44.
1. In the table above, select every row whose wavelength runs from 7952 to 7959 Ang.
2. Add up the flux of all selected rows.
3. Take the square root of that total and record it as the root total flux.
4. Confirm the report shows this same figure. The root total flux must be 8.83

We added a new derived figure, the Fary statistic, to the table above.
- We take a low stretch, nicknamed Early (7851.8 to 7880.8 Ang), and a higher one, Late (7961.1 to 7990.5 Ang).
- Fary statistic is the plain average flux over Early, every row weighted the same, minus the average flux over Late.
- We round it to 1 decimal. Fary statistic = 2.0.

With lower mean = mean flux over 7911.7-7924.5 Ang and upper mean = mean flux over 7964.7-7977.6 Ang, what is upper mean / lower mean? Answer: 0.98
